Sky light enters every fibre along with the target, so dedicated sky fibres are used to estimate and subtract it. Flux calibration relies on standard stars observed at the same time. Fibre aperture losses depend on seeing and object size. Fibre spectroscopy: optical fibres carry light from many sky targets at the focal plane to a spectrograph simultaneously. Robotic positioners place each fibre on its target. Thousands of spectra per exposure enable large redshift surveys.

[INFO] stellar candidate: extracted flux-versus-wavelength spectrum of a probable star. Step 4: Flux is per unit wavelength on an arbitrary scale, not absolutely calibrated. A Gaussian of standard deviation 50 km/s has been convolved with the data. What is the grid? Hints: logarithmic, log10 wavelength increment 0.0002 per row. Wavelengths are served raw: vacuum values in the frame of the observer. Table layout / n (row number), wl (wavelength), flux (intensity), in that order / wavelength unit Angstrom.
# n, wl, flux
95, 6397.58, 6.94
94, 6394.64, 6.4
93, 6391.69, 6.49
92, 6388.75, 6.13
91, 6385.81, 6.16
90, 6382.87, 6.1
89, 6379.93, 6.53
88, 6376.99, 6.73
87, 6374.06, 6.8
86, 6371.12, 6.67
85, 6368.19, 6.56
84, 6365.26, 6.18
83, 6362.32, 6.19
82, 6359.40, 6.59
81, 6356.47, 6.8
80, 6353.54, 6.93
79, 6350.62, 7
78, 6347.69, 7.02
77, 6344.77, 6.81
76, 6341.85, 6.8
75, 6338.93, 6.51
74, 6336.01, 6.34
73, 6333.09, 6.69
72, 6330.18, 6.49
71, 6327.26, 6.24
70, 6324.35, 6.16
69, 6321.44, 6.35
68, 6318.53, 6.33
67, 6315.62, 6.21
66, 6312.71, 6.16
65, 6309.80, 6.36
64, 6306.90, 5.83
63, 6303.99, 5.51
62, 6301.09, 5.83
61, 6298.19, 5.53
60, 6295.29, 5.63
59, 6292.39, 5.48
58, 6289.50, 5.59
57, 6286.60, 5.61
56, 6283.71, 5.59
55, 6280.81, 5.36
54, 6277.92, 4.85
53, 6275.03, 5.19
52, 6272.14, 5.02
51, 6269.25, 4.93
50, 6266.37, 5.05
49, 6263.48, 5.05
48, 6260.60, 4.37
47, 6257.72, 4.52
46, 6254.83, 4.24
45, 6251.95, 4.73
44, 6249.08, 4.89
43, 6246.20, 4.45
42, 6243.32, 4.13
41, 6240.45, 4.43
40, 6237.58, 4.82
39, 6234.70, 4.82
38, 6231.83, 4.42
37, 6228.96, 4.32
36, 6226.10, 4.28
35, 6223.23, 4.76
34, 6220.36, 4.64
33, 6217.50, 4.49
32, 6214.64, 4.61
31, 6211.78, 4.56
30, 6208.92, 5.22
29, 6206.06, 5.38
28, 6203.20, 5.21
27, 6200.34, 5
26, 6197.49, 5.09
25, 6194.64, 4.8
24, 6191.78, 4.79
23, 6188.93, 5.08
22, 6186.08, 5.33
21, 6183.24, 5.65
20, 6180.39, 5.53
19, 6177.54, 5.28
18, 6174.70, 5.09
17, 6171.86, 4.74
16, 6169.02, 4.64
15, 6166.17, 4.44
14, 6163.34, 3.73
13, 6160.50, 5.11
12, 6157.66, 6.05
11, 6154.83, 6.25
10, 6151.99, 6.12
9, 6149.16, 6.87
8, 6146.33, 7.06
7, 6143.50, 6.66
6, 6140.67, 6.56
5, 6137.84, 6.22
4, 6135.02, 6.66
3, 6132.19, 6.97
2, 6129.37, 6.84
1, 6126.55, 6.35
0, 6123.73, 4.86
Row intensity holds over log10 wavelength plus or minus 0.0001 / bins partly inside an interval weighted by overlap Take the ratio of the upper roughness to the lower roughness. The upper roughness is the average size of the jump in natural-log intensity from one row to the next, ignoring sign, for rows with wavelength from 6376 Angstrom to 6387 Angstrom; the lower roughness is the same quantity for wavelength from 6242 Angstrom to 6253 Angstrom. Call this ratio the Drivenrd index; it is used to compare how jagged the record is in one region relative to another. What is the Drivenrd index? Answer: 0.53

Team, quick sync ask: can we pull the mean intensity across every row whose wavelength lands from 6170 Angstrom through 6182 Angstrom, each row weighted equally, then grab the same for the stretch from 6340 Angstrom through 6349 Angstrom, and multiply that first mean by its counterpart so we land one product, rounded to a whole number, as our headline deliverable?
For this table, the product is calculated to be 35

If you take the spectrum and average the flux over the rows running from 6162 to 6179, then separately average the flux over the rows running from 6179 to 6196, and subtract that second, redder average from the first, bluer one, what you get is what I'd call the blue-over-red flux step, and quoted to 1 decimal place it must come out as -0.5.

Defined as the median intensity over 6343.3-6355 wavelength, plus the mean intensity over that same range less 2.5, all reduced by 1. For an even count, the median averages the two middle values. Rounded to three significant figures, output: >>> 10.4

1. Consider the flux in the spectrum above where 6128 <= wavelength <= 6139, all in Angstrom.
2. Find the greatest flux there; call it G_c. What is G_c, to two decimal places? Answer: 6.97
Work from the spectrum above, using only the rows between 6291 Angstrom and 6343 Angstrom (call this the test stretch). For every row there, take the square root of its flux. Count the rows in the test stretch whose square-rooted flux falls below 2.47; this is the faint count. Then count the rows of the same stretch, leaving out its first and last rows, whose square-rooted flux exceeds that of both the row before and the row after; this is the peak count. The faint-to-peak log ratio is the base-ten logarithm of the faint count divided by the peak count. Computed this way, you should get 0.1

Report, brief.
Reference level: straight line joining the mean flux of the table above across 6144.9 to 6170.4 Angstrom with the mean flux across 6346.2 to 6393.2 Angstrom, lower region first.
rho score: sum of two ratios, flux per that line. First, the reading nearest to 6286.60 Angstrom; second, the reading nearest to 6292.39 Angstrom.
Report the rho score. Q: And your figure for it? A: 1.79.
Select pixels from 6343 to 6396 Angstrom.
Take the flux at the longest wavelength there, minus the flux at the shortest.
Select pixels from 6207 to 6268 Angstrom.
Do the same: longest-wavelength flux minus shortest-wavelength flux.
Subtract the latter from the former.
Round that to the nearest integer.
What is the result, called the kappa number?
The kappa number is 0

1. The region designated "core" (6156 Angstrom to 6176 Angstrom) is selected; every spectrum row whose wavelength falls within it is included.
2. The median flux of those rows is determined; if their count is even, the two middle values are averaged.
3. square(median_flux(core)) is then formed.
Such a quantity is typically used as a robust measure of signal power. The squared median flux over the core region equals 22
